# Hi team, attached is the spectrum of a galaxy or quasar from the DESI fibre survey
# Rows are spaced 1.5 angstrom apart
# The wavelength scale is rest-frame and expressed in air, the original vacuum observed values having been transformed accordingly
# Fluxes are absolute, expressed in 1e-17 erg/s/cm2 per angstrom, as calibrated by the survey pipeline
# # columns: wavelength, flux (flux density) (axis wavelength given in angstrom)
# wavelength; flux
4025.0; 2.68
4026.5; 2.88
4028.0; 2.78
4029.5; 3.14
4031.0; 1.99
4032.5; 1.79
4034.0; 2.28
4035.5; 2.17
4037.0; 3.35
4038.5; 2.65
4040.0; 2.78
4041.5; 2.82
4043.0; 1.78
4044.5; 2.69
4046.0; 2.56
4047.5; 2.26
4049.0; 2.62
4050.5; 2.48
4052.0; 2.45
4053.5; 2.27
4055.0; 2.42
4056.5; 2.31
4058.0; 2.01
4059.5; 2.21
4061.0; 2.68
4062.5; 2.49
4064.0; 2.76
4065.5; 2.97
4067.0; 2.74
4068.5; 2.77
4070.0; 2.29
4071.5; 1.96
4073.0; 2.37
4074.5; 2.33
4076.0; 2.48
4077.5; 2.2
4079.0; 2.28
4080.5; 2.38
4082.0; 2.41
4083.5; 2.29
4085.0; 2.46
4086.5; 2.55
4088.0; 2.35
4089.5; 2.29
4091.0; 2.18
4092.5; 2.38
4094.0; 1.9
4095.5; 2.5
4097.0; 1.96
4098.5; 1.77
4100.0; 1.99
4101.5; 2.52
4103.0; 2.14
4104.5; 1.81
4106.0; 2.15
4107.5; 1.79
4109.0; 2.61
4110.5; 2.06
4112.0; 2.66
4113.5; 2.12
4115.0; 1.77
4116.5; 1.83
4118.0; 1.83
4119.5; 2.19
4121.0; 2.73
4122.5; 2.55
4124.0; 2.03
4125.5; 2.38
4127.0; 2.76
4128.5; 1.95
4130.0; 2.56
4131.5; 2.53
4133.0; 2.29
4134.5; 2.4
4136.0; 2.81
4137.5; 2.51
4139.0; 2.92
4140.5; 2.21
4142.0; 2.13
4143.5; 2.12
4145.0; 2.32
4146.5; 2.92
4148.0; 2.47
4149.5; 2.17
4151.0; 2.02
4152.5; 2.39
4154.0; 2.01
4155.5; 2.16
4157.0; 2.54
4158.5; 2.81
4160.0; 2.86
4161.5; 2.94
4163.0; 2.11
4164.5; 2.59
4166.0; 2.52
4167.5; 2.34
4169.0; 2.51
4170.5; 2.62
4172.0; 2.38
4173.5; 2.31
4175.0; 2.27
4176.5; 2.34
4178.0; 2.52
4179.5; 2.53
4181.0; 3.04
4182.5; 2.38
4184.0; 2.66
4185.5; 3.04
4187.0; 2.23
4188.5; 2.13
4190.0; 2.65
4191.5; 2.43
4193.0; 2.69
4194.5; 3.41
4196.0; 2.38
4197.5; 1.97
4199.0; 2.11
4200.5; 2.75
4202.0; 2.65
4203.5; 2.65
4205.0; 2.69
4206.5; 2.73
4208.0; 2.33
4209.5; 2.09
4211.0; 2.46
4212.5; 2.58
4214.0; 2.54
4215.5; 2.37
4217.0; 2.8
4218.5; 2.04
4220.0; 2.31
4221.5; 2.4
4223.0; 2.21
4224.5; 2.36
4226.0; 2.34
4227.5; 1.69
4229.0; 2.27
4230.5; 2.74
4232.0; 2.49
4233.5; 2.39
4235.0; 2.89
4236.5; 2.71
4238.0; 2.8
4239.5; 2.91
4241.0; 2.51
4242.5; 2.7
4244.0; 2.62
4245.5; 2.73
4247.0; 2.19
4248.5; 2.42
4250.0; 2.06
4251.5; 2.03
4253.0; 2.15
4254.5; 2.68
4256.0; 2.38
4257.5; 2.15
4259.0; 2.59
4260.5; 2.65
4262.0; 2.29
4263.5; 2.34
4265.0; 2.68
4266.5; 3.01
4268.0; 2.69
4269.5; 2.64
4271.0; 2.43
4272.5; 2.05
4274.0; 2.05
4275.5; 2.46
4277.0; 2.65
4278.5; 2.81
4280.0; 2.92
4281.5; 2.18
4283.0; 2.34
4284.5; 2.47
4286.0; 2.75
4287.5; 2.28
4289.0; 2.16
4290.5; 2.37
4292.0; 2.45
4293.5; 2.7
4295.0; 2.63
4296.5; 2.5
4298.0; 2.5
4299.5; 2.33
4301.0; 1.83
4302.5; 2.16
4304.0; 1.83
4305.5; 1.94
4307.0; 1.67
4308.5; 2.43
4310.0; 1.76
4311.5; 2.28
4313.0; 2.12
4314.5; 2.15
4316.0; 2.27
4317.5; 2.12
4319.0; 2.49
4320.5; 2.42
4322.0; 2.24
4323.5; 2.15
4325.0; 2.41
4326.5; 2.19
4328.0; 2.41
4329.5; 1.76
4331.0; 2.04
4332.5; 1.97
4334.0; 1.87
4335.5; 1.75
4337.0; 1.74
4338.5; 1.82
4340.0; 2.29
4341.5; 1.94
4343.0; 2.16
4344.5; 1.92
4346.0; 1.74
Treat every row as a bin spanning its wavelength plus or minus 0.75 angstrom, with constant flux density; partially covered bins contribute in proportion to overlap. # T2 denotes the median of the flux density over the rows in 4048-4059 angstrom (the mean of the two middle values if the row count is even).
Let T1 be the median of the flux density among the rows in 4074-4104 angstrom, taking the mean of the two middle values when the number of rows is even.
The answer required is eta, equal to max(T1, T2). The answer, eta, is 2.42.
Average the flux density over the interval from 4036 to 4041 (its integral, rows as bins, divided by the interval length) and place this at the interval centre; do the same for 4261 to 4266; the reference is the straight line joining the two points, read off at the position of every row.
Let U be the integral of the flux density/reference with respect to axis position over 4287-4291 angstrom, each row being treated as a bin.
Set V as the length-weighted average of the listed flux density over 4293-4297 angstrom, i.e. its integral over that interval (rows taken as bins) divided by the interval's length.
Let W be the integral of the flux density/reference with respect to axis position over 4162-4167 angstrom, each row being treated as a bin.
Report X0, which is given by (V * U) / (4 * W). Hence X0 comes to 0.53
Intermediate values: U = 3.7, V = 2.61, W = 4.58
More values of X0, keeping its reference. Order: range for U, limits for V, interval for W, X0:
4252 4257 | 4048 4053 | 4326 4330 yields 0.82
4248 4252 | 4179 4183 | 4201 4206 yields 0.45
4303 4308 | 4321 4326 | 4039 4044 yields 0.51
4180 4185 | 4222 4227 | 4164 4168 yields 0.78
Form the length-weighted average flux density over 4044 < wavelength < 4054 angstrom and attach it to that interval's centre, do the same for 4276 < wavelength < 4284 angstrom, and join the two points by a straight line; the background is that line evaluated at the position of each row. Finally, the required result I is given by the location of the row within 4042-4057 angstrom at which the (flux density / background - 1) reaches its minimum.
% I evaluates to 4043.0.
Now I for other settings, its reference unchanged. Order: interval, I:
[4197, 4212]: 4197.5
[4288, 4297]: 4289.0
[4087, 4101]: 4098.5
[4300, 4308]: 4307.0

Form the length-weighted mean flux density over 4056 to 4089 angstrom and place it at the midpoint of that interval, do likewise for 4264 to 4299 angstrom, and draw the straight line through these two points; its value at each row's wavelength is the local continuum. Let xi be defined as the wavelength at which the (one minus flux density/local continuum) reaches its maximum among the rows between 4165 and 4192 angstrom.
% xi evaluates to 4188.5 angstrom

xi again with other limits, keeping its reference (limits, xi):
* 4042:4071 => 4043.0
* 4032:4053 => 4043.0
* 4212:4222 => 4218.5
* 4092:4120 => 4115.0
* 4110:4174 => 4115.0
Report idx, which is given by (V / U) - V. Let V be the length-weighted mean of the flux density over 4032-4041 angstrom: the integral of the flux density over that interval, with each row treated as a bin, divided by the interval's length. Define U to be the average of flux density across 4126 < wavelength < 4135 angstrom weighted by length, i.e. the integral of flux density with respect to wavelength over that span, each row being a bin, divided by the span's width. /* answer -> -1.48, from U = 2.4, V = 2.53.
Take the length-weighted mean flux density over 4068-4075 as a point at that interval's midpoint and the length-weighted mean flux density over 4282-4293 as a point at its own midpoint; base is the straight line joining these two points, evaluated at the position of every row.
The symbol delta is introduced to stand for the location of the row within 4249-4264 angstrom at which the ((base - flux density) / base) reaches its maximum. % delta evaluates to 4251.5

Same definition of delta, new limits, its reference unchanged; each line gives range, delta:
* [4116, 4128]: 4118.0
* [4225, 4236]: 4227.5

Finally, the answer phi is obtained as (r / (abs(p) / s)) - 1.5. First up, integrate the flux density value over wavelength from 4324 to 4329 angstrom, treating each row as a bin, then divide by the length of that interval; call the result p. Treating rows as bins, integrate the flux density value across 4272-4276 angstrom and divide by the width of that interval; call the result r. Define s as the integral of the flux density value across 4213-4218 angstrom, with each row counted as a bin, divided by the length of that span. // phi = 0.91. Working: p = 2.30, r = 2.2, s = 2.54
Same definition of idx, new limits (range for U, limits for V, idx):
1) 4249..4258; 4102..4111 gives -1.17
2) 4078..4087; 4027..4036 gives -1.38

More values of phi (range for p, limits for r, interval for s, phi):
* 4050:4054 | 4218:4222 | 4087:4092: 0.65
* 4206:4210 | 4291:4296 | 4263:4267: 1.40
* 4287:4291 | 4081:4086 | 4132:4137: 1.15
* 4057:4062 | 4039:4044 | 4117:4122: 0.91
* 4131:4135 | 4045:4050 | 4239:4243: 1.30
